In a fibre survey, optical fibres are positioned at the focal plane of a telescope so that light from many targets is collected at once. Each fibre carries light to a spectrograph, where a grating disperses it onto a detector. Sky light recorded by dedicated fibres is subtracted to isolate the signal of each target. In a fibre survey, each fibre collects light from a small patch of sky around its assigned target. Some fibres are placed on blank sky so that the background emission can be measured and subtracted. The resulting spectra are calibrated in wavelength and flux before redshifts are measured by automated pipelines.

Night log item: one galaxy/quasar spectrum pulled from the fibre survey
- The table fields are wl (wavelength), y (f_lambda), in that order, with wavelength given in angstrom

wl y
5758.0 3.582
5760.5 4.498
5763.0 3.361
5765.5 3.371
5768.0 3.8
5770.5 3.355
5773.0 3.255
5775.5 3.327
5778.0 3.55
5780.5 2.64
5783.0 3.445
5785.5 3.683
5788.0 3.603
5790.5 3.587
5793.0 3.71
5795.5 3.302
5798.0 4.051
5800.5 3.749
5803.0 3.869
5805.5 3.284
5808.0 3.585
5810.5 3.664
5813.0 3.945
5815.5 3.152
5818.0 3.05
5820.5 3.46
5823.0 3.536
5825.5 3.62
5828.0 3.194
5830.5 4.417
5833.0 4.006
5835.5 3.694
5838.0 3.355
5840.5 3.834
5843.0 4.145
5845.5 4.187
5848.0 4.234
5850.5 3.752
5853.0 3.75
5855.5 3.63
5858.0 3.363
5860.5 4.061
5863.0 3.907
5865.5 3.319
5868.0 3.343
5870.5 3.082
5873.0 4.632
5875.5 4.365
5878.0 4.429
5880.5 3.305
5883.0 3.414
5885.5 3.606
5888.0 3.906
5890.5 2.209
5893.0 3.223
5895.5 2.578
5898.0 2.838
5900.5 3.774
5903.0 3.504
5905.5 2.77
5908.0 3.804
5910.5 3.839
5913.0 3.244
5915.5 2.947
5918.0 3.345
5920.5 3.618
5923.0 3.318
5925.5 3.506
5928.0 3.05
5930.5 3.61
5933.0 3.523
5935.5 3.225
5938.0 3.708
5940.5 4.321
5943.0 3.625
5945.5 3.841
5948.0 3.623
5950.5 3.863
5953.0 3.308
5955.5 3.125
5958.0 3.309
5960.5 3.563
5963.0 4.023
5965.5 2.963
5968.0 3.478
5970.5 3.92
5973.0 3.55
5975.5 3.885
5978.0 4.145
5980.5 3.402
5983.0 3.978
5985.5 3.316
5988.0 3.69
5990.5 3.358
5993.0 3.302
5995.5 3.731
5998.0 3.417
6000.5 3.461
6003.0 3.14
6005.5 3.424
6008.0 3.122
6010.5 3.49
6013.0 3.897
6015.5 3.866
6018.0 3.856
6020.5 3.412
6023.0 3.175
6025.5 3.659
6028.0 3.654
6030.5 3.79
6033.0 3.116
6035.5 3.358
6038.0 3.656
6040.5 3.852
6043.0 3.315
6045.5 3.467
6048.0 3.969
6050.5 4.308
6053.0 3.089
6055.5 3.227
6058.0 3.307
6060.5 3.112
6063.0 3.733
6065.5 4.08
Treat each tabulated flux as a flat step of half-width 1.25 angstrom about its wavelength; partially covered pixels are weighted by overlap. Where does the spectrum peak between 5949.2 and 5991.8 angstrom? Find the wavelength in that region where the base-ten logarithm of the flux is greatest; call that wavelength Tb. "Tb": 5978.0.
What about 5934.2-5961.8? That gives 5940.5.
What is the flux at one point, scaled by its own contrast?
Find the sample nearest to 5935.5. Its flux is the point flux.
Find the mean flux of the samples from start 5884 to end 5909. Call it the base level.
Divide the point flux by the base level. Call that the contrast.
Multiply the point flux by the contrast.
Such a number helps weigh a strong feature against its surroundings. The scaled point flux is 3.23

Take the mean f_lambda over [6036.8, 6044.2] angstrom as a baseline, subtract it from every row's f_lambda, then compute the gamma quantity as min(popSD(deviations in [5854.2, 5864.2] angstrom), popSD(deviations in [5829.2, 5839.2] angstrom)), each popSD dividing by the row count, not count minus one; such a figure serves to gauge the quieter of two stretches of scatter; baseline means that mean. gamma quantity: 0.27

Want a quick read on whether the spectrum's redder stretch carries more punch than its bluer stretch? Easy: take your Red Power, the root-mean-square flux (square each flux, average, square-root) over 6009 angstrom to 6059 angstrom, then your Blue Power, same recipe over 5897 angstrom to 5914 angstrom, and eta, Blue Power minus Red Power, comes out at -0.17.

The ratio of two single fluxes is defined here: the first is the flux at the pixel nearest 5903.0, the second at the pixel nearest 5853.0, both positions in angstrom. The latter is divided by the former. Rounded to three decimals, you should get 1.070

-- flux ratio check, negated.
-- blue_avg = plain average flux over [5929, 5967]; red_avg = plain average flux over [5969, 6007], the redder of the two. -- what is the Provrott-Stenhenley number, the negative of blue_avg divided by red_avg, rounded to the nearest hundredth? -1.00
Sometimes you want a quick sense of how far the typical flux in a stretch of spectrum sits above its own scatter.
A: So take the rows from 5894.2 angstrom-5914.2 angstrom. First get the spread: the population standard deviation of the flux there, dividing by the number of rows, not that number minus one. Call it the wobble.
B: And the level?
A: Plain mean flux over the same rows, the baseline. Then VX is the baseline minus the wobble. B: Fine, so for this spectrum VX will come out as 2.82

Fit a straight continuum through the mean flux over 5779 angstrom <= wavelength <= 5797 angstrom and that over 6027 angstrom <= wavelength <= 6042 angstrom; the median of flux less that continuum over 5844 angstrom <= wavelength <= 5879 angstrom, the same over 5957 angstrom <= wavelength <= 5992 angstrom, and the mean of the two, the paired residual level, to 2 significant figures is 0.19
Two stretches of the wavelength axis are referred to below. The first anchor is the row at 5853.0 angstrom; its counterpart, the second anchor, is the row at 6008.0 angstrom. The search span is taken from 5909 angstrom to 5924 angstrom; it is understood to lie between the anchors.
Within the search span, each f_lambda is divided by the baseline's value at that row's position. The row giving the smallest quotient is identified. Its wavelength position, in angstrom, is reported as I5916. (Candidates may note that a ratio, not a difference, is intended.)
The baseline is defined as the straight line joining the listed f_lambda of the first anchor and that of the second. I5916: 5915.5 angstrom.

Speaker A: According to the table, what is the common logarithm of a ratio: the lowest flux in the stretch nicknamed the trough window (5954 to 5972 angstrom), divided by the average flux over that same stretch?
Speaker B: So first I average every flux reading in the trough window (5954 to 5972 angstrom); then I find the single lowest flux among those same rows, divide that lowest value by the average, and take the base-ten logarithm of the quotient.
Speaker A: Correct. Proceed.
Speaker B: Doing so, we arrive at -0.070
